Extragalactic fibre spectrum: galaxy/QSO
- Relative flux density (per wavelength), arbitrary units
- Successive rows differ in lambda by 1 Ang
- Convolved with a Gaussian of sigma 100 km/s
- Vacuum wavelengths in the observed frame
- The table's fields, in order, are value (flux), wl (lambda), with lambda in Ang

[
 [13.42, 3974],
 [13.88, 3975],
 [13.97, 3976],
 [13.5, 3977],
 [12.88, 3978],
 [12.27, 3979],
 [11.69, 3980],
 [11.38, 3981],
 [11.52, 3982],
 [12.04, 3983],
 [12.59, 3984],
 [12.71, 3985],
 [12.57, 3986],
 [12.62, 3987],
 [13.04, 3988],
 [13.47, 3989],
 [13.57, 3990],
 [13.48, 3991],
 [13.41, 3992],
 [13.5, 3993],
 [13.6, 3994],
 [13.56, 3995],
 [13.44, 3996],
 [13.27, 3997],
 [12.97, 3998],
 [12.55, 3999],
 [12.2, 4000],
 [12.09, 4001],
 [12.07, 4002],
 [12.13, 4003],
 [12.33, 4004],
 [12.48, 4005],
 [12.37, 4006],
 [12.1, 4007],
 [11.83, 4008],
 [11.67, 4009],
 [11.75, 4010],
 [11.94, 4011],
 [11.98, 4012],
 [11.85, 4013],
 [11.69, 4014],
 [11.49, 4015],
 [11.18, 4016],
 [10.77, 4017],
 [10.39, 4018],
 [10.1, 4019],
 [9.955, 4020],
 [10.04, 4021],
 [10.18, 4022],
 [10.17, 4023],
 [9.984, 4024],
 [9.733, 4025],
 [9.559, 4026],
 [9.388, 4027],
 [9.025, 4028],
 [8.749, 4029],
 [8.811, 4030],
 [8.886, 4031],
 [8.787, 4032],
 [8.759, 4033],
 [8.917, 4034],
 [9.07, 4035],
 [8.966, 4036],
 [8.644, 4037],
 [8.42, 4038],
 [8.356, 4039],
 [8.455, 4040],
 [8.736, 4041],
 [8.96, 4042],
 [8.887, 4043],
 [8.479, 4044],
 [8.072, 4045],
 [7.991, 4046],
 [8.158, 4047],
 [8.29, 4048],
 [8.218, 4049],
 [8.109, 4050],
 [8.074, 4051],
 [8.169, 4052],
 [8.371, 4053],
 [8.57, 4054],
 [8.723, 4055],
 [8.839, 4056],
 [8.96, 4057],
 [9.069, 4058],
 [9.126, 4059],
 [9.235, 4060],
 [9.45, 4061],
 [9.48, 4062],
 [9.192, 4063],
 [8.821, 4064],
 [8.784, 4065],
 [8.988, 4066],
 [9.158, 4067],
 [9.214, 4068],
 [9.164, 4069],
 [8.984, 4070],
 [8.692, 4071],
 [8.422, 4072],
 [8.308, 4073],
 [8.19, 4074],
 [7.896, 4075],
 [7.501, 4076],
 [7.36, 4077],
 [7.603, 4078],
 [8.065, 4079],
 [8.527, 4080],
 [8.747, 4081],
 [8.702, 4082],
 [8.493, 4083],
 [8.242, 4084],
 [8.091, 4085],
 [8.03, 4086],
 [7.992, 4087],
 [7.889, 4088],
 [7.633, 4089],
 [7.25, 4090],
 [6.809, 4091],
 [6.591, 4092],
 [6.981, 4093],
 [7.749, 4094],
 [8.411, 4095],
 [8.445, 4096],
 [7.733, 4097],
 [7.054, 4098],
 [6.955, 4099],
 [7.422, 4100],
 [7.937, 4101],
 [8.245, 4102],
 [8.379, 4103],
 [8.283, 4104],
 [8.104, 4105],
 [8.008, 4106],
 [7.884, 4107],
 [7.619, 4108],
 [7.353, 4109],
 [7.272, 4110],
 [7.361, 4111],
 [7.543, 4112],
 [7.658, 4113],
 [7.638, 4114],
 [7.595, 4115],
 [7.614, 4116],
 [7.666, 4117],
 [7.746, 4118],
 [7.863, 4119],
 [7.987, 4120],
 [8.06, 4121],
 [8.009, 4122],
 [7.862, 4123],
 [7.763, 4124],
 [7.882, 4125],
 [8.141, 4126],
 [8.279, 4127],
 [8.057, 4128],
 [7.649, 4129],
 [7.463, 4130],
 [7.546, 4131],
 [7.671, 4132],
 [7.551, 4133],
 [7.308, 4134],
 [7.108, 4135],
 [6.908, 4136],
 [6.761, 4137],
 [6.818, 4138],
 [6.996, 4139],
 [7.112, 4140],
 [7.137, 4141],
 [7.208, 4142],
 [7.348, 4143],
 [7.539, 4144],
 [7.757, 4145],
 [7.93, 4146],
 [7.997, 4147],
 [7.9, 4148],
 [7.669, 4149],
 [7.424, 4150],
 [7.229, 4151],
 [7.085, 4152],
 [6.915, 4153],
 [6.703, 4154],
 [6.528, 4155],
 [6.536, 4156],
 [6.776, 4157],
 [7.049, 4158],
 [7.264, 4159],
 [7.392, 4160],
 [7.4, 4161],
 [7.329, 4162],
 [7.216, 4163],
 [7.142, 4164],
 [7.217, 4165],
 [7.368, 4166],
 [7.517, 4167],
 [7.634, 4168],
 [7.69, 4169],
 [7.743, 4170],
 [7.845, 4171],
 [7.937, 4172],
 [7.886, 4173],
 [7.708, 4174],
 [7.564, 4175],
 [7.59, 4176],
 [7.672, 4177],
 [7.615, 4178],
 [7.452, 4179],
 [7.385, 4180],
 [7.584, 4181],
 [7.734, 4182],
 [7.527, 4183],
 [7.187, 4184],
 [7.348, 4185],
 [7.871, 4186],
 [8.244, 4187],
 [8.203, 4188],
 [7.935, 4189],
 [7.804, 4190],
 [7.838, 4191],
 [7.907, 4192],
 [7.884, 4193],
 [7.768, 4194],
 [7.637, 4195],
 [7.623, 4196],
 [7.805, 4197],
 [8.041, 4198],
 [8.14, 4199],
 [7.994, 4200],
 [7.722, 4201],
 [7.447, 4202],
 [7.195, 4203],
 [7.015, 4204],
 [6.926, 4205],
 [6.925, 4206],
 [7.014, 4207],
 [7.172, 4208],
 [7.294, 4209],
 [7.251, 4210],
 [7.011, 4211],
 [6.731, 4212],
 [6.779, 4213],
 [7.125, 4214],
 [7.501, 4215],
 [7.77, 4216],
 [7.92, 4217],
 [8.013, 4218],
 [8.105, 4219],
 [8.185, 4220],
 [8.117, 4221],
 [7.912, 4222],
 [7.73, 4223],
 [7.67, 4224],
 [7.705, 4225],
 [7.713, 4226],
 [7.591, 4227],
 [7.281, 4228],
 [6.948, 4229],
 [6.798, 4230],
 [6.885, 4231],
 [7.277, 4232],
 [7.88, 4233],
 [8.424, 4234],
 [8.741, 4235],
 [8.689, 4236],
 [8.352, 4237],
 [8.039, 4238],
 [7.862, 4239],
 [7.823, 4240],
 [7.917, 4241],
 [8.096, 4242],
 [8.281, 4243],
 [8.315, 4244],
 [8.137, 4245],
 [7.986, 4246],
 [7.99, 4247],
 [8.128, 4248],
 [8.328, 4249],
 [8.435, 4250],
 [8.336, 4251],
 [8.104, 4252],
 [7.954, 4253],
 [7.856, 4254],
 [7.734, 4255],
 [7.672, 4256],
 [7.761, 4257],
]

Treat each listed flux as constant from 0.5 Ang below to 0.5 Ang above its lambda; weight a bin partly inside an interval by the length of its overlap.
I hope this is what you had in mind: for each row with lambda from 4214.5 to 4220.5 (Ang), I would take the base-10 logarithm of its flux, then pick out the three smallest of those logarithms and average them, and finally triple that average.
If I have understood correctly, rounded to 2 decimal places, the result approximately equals 2.66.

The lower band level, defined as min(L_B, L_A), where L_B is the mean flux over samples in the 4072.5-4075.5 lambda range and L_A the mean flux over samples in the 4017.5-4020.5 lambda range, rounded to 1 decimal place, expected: 8.1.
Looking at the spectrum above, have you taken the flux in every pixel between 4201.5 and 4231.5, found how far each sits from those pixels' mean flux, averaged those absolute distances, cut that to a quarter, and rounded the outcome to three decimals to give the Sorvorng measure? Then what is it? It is 0.098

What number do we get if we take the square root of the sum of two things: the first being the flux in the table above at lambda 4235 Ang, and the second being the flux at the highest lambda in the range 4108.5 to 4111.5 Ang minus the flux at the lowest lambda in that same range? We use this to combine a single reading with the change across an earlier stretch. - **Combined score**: 2.96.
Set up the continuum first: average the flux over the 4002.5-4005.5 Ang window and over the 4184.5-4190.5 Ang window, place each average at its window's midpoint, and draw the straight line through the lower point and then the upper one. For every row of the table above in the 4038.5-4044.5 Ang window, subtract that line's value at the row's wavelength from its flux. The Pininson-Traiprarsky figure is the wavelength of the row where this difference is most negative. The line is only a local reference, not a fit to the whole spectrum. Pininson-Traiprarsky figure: 4039 Ang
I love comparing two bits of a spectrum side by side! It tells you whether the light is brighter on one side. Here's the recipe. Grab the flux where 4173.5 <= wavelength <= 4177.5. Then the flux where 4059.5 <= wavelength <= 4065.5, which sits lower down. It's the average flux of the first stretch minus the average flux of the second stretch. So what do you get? -2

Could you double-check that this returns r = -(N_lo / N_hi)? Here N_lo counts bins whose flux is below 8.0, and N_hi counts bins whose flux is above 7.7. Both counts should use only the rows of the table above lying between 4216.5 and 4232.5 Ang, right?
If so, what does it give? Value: -1.3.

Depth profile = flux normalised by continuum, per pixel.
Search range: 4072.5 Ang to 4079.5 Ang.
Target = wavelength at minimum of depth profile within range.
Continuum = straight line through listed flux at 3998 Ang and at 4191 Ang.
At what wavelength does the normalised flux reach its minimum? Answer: 4077 Ang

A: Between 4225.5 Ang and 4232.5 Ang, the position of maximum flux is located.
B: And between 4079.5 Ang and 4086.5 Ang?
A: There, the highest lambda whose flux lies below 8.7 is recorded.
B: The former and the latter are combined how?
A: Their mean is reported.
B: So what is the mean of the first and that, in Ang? 4156.0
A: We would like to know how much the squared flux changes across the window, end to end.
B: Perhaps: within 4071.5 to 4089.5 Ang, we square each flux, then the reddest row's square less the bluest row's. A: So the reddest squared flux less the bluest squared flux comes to -13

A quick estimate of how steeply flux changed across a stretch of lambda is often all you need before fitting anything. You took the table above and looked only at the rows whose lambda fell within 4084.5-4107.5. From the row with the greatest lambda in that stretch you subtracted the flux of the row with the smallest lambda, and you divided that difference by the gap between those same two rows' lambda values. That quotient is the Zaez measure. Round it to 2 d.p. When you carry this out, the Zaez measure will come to -0.01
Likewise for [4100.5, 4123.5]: 0.00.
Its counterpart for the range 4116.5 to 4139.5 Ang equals -0.03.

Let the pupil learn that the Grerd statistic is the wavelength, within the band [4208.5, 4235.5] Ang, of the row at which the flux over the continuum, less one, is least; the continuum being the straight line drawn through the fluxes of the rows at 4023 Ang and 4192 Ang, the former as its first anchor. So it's 4212 Ang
